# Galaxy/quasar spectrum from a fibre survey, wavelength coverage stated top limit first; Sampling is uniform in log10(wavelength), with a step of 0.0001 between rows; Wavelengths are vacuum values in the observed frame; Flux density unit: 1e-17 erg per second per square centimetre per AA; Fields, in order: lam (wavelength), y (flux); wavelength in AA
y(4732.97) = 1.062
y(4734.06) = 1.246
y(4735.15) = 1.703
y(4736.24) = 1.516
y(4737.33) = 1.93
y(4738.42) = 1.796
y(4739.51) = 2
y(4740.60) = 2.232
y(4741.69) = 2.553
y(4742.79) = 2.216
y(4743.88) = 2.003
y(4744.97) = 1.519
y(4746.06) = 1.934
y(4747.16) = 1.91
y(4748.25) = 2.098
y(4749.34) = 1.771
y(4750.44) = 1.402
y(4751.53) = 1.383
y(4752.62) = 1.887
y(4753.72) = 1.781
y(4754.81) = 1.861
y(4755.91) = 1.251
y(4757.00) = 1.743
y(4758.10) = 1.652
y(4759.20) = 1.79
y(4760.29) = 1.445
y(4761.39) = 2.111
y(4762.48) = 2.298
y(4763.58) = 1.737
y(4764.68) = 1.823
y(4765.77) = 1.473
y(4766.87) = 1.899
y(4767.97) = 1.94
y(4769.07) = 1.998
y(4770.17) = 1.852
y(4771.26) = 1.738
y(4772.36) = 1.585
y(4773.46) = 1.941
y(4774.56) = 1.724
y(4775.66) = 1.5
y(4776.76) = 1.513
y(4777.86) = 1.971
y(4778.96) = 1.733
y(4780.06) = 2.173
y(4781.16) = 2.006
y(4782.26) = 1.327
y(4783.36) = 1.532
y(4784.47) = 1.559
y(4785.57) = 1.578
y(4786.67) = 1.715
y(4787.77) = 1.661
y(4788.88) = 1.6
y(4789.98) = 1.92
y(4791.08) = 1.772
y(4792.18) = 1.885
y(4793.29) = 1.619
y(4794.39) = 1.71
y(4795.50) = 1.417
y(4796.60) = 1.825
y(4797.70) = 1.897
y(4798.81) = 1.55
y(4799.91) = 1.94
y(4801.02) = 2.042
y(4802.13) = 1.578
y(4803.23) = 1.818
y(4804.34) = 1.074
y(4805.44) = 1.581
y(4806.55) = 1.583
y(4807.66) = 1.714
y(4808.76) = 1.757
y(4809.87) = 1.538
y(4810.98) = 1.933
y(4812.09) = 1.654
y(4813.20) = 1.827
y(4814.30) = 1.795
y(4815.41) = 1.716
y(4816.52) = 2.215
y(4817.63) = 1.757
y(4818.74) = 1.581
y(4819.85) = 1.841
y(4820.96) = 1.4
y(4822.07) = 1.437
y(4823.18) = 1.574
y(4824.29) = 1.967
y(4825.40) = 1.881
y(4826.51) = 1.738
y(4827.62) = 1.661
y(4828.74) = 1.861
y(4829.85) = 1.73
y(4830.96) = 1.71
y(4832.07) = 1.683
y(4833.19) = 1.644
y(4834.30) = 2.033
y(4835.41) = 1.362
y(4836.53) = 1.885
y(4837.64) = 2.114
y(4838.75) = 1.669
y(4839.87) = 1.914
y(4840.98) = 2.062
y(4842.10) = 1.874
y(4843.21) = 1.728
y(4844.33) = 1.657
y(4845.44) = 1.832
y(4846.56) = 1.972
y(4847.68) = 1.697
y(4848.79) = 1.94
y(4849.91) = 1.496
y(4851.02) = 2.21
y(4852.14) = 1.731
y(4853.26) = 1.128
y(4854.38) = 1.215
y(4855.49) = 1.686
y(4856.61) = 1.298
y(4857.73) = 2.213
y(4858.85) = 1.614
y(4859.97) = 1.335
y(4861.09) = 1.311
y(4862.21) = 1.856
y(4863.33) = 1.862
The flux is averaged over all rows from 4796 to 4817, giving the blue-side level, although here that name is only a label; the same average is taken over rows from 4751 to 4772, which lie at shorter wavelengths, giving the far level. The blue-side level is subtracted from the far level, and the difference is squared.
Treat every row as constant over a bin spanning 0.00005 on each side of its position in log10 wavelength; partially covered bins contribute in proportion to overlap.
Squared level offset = 0.0011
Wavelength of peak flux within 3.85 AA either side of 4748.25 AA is 4748.25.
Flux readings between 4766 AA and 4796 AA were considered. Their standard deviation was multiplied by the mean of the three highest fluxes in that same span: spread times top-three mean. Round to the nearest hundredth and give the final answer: 0.42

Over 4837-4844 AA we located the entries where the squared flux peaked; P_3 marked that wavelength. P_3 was 4837.64 AA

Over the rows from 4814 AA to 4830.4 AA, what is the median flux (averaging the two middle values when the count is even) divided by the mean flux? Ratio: 1.00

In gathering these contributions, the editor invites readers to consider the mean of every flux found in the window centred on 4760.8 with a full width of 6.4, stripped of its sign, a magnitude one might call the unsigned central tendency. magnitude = 1.84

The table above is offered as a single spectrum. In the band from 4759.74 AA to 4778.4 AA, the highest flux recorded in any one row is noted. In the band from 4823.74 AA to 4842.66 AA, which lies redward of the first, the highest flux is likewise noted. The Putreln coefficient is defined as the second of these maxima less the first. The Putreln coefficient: -0.18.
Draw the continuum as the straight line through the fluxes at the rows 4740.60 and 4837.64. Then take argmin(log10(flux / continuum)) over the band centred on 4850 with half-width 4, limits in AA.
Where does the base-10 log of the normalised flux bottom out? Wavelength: 4853.26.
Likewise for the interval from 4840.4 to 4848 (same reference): 4844.33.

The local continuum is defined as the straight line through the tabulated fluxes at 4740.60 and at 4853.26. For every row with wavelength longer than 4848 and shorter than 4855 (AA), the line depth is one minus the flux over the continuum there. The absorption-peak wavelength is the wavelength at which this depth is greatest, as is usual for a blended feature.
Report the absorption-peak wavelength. 4853.26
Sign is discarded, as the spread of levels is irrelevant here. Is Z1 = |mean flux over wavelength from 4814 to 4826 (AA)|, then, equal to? 1.74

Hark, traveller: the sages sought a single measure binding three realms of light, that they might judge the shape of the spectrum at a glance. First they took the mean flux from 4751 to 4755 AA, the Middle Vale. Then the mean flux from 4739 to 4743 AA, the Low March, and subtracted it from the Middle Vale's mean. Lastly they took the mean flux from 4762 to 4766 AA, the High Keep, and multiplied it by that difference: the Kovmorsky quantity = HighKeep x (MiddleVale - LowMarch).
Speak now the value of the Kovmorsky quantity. -1.0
